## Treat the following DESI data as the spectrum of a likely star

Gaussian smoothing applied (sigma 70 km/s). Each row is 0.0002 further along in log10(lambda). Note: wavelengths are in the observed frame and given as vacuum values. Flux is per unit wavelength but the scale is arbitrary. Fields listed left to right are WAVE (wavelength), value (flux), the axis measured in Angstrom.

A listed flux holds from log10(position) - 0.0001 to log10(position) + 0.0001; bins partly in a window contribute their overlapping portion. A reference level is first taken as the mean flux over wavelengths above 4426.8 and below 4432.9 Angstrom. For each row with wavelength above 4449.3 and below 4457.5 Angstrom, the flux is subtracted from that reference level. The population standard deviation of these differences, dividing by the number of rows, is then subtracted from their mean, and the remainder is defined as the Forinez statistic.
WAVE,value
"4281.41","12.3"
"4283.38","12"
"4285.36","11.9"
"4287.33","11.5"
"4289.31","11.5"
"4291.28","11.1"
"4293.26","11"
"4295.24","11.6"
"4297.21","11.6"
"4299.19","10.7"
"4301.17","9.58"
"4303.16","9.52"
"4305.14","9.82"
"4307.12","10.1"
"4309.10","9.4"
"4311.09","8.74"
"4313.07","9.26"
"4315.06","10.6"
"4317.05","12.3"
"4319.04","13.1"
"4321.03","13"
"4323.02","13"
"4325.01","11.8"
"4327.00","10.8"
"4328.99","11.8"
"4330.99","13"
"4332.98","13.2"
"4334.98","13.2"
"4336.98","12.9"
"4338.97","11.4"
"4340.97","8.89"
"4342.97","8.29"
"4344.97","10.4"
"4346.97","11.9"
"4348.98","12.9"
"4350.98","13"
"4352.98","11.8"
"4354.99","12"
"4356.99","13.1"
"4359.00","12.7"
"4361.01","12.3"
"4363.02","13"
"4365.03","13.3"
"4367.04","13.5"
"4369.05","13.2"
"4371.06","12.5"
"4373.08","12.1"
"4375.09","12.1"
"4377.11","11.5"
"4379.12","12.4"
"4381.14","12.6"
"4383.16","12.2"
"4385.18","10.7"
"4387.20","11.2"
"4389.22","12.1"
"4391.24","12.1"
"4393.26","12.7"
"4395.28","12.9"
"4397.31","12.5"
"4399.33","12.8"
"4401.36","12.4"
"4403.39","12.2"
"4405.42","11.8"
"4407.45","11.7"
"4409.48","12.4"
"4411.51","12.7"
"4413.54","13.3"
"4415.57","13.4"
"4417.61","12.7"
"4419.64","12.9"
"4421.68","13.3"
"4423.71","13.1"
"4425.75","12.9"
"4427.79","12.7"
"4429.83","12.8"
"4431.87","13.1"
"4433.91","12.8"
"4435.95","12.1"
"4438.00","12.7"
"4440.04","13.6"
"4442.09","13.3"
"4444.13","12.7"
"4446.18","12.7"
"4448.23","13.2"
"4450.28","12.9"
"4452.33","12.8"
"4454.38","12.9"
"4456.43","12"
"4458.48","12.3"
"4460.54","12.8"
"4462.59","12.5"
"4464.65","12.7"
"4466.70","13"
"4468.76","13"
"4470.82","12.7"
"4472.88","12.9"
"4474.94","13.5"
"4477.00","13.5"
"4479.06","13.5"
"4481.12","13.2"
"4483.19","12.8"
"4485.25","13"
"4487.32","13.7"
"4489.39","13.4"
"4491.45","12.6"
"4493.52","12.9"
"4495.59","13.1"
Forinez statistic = -0.2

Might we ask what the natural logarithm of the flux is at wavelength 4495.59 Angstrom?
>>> 2.57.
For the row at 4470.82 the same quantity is 2.54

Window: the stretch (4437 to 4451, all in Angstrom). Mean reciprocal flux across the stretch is 0.077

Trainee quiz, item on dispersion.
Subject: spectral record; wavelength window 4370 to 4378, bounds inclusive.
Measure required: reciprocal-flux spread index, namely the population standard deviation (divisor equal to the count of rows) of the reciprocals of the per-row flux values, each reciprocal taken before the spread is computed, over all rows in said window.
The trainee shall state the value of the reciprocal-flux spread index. 0.0025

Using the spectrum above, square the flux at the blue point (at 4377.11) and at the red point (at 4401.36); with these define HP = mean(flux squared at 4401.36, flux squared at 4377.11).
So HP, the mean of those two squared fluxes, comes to 143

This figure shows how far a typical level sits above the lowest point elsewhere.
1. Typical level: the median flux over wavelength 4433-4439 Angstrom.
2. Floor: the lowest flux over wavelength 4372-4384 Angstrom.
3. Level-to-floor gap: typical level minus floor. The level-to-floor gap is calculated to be 1.2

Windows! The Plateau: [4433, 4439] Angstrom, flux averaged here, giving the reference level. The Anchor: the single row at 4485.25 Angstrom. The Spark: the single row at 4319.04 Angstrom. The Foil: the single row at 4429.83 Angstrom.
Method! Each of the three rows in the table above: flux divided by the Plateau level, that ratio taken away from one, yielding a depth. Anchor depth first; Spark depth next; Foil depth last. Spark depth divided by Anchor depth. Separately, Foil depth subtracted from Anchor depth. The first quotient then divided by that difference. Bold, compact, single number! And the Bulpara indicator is -76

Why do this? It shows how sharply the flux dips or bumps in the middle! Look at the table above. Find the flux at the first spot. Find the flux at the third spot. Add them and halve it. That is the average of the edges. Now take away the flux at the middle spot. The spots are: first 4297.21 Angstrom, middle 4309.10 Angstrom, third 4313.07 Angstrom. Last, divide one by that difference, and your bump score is 1.0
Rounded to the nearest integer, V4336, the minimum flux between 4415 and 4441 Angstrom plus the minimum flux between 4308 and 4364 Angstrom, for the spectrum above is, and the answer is 20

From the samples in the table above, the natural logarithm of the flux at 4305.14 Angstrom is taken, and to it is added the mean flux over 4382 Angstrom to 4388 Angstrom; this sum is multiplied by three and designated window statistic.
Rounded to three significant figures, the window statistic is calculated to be 41.0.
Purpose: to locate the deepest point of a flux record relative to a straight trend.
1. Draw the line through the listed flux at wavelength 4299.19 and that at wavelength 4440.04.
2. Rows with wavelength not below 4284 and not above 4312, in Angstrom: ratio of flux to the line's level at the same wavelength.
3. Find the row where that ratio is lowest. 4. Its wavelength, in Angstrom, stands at 4311.09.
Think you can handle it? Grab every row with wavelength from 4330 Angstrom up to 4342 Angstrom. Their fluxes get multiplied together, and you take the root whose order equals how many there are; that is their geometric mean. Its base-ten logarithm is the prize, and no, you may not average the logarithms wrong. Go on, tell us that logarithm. 1.079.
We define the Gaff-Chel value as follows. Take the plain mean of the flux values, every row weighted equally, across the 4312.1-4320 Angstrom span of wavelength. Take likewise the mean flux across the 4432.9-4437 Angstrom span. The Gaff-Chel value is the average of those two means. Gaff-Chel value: 11.9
